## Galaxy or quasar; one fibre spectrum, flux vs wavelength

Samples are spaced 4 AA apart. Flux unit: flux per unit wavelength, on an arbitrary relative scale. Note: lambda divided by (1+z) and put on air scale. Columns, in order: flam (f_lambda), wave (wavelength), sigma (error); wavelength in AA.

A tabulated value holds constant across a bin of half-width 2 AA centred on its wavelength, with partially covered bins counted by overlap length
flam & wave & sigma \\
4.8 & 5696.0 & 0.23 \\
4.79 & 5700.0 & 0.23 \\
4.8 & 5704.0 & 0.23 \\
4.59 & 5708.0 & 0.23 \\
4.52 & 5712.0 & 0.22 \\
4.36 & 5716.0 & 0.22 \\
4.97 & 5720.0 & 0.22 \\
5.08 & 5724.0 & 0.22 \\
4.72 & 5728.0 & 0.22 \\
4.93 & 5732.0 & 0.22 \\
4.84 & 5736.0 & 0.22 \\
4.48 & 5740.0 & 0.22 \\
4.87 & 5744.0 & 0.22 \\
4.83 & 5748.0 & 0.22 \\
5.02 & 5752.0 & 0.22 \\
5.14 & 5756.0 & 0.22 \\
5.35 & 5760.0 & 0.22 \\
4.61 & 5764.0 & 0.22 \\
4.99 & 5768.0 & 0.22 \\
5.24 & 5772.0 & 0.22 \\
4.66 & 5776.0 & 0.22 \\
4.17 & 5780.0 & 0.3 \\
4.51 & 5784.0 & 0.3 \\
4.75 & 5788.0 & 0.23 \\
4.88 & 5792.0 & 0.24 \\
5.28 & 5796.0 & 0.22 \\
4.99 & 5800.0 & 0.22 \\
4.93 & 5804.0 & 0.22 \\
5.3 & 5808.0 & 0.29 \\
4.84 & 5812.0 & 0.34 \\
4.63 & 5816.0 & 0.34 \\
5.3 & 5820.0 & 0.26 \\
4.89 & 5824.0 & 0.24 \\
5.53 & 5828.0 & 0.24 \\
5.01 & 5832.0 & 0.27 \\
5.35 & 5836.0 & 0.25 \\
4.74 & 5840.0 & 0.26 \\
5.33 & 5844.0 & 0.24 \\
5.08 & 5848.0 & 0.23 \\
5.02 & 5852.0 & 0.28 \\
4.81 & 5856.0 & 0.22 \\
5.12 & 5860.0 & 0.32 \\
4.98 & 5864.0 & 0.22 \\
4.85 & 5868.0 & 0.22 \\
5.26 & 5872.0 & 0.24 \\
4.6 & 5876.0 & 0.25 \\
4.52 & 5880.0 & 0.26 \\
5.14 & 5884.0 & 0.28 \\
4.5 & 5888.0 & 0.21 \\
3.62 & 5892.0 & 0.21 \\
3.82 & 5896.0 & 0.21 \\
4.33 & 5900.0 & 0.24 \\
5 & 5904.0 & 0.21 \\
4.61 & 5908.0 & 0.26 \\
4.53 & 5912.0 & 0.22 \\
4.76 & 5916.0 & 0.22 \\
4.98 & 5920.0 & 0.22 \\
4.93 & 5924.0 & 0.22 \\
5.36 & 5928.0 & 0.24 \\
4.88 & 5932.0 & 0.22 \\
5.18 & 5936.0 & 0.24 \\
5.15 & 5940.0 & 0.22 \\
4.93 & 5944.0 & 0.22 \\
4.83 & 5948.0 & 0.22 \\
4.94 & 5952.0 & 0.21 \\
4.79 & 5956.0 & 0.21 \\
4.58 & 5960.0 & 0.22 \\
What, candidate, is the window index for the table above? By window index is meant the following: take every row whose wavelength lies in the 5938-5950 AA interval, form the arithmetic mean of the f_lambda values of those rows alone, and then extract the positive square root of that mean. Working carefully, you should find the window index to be 2.23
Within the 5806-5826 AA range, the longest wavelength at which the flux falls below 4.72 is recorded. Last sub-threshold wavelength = 5816.0 AA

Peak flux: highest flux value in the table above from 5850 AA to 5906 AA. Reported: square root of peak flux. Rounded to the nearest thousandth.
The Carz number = 2.293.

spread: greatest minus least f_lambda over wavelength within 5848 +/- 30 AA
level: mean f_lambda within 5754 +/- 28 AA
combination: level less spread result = 3.92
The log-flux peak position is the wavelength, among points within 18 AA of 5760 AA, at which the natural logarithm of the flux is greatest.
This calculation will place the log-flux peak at 5760.0 AA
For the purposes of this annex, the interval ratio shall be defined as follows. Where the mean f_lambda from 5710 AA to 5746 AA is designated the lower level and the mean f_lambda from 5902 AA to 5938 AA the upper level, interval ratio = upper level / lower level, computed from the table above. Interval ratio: 1.03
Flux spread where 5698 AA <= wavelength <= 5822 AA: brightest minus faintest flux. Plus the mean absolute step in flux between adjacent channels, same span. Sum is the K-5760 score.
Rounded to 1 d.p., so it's 1.5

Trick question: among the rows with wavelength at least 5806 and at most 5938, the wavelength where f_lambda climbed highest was 5828.0 AA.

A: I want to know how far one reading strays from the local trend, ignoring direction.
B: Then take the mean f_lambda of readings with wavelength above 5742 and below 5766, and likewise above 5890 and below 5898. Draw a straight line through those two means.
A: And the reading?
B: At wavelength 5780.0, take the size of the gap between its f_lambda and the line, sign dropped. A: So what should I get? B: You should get 0.57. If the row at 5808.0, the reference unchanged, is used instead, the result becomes 0.81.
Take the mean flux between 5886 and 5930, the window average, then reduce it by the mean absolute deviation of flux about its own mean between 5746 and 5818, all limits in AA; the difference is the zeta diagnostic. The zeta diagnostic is 4.34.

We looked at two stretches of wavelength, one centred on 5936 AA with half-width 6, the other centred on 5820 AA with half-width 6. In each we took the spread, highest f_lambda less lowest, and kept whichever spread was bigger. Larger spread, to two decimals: 0.67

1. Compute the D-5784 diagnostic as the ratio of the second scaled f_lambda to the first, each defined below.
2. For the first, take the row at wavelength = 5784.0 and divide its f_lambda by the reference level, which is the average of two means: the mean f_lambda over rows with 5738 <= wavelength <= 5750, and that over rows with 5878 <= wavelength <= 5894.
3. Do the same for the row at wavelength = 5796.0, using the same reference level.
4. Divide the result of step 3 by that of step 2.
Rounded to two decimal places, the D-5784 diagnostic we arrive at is 1.17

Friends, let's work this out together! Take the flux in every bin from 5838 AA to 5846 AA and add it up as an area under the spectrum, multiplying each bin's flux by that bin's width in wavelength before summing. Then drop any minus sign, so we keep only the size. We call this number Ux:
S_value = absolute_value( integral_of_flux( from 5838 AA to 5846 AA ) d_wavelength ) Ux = 40.3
